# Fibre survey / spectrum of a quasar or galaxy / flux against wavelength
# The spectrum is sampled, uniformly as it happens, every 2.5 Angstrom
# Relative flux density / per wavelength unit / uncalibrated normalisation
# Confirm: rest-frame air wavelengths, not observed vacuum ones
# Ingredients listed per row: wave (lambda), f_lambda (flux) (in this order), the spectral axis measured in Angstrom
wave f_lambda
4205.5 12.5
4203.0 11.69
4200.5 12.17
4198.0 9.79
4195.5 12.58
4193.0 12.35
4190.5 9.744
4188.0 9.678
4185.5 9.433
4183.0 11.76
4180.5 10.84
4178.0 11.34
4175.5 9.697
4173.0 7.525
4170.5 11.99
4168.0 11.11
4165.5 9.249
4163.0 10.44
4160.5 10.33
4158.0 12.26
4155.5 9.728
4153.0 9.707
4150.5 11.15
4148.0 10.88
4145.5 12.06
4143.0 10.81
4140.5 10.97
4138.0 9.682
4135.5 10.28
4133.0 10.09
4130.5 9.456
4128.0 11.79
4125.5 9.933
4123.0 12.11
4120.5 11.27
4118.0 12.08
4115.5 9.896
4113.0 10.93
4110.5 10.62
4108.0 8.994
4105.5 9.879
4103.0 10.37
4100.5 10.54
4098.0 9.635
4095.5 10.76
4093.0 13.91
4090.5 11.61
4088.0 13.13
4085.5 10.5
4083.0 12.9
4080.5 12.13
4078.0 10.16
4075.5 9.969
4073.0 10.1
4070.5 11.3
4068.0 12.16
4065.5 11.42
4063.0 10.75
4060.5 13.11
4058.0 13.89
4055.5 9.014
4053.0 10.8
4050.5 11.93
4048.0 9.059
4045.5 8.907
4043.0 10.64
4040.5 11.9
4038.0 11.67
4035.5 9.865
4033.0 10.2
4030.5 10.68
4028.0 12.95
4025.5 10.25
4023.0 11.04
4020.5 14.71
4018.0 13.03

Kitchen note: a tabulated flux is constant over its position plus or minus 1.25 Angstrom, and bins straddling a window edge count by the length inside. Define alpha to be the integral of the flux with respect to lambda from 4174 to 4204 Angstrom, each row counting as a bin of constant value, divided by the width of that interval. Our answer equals 10.9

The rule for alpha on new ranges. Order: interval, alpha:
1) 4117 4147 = 10.9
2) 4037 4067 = 11.1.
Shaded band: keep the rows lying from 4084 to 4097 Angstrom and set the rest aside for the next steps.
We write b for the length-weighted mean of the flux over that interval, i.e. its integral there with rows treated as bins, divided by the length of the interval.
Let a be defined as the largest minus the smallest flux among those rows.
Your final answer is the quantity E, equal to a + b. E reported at 15.4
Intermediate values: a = 3.4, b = 12.0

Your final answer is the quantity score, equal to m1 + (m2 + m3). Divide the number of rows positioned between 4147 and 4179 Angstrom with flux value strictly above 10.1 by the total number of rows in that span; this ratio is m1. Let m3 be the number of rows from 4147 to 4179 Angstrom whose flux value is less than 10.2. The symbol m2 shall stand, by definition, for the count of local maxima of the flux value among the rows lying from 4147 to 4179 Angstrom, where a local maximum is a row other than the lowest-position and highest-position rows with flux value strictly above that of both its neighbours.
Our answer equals 9.6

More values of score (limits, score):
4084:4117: 8.7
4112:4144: 10.6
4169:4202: 9.5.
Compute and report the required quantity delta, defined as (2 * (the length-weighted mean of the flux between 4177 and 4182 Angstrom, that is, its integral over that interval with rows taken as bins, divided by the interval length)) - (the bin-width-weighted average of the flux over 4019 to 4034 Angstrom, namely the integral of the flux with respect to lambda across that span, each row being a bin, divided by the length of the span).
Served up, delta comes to 10.5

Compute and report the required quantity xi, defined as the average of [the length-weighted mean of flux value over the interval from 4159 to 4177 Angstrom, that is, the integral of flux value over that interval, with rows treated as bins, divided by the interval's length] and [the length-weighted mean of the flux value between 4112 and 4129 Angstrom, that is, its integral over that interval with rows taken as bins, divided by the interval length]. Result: 10.6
